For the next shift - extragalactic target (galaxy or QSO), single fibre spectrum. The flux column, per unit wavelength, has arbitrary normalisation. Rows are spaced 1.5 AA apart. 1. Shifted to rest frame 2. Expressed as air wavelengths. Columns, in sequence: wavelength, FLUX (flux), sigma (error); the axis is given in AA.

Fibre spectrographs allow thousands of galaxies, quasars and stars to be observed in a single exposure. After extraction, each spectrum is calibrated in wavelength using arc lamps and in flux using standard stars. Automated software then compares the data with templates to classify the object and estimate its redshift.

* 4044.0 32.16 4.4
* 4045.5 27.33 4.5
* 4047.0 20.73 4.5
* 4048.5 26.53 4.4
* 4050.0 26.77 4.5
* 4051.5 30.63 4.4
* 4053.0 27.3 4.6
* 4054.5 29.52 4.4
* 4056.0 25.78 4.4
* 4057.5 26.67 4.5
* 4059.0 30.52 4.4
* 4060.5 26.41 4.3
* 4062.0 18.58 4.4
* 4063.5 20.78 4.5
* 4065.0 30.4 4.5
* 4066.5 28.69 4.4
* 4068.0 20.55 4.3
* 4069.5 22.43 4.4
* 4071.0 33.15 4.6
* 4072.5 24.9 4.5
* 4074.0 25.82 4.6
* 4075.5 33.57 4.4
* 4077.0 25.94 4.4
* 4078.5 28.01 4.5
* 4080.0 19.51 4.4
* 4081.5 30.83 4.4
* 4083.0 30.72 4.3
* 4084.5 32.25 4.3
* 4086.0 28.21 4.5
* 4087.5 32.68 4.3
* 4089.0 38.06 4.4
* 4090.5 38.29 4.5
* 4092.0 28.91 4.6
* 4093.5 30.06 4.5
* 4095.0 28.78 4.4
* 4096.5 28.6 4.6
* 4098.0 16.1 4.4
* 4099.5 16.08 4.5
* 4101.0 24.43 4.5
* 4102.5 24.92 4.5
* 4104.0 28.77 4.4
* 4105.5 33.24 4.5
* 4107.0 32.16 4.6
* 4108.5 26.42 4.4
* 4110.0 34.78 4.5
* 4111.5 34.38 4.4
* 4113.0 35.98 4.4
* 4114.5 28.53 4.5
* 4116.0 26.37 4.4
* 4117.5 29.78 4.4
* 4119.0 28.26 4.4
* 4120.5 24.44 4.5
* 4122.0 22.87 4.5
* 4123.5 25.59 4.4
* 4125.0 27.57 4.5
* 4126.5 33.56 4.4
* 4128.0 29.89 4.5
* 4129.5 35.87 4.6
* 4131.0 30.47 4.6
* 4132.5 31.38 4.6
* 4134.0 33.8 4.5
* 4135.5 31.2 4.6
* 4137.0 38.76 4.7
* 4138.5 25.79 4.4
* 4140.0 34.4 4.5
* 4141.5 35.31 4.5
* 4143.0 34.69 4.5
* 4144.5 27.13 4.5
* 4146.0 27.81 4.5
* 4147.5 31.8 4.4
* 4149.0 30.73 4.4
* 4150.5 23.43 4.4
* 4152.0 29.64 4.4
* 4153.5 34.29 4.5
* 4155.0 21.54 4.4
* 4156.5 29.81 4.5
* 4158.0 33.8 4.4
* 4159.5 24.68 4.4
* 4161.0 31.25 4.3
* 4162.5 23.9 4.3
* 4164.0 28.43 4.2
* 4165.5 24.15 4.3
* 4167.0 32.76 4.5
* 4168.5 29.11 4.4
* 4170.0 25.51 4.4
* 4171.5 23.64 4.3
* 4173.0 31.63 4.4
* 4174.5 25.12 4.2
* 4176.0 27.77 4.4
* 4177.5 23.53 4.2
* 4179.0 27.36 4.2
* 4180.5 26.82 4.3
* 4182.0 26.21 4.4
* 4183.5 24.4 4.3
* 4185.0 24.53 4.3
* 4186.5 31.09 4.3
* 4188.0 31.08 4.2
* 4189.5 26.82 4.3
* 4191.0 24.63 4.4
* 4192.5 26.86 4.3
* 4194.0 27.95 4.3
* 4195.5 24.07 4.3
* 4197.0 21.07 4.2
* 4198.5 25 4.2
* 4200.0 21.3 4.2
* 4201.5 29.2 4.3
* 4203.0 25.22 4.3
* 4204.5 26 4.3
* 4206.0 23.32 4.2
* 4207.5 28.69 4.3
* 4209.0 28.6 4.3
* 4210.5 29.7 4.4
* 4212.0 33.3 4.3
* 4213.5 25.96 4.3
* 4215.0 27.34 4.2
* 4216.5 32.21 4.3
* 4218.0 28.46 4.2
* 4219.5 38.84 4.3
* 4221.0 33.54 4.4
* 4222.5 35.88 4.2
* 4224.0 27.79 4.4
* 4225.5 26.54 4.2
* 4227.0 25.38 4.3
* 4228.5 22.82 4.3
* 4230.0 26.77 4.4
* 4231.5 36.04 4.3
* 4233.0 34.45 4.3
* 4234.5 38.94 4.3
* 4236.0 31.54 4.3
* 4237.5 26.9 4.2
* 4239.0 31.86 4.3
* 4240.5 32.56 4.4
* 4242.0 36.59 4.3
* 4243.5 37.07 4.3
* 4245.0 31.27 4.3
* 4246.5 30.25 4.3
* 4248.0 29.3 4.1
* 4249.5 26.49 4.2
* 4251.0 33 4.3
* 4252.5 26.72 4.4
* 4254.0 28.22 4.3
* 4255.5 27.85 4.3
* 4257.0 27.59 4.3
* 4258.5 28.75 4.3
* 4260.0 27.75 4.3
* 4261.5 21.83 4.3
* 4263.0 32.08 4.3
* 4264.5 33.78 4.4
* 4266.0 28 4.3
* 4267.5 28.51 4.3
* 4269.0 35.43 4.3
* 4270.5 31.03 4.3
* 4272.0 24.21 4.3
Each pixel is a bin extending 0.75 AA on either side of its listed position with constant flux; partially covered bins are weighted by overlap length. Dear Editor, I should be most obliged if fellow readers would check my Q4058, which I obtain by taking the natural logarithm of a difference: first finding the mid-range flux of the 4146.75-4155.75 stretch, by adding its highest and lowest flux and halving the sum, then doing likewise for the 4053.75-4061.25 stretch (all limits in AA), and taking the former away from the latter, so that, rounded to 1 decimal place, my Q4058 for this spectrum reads -1.4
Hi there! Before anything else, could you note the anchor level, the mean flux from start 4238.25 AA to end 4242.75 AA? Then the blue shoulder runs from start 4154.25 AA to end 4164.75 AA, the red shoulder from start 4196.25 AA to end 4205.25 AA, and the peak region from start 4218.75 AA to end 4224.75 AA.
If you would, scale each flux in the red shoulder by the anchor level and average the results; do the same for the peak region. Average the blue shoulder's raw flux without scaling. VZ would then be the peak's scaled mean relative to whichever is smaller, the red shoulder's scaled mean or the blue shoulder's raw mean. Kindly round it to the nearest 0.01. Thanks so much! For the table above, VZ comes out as 1.38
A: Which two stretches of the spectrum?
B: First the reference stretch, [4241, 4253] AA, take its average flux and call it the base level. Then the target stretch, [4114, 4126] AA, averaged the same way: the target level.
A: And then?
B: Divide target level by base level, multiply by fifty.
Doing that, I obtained 42.6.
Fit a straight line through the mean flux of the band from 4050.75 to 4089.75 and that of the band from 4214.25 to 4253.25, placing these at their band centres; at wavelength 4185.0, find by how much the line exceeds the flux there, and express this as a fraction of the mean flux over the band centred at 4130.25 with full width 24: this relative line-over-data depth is 0.18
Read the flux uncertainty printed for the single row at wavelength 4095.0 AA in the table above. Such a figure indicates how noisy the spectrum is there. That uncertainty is 4.40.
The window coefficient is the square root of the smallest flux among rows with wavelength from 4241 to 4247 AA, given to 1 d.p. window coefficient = 5.5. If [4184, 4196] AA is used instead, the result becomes 4.9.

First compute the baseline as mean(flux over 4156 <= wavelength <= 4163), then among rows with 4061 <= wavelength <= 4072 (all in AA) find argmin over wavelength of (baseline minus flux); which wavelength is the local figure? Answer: 4071.0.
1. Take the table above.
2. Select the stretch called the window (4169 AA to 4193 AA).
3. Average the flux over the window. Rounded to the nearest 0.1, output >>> 26.7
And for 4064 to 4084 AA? 27.3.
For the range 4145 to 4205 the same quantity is 27.1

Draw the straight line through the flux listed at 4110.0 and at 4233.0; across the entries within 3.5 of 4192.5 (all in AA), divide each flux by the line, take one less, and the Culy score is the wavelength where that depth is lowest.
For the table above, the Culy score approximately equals 4195.5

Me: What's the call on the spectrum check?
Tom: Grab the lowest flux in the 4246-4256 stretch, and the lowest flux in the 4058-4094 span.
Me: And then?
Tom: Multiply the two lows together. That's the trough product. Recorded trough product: 492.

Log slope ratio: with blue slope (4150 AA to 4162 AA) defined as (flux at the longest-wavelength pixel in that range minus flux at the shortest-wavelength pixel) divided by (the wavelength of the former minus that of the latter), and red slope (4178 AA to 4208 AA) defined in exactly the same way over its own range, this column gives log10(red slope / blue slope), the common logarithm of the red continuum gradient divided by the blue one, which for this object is -1.20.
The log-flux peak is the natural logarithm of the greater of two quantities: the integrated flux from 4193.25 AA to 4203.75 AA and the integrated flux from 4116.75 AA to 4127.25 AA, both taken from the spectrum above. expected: 5.66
